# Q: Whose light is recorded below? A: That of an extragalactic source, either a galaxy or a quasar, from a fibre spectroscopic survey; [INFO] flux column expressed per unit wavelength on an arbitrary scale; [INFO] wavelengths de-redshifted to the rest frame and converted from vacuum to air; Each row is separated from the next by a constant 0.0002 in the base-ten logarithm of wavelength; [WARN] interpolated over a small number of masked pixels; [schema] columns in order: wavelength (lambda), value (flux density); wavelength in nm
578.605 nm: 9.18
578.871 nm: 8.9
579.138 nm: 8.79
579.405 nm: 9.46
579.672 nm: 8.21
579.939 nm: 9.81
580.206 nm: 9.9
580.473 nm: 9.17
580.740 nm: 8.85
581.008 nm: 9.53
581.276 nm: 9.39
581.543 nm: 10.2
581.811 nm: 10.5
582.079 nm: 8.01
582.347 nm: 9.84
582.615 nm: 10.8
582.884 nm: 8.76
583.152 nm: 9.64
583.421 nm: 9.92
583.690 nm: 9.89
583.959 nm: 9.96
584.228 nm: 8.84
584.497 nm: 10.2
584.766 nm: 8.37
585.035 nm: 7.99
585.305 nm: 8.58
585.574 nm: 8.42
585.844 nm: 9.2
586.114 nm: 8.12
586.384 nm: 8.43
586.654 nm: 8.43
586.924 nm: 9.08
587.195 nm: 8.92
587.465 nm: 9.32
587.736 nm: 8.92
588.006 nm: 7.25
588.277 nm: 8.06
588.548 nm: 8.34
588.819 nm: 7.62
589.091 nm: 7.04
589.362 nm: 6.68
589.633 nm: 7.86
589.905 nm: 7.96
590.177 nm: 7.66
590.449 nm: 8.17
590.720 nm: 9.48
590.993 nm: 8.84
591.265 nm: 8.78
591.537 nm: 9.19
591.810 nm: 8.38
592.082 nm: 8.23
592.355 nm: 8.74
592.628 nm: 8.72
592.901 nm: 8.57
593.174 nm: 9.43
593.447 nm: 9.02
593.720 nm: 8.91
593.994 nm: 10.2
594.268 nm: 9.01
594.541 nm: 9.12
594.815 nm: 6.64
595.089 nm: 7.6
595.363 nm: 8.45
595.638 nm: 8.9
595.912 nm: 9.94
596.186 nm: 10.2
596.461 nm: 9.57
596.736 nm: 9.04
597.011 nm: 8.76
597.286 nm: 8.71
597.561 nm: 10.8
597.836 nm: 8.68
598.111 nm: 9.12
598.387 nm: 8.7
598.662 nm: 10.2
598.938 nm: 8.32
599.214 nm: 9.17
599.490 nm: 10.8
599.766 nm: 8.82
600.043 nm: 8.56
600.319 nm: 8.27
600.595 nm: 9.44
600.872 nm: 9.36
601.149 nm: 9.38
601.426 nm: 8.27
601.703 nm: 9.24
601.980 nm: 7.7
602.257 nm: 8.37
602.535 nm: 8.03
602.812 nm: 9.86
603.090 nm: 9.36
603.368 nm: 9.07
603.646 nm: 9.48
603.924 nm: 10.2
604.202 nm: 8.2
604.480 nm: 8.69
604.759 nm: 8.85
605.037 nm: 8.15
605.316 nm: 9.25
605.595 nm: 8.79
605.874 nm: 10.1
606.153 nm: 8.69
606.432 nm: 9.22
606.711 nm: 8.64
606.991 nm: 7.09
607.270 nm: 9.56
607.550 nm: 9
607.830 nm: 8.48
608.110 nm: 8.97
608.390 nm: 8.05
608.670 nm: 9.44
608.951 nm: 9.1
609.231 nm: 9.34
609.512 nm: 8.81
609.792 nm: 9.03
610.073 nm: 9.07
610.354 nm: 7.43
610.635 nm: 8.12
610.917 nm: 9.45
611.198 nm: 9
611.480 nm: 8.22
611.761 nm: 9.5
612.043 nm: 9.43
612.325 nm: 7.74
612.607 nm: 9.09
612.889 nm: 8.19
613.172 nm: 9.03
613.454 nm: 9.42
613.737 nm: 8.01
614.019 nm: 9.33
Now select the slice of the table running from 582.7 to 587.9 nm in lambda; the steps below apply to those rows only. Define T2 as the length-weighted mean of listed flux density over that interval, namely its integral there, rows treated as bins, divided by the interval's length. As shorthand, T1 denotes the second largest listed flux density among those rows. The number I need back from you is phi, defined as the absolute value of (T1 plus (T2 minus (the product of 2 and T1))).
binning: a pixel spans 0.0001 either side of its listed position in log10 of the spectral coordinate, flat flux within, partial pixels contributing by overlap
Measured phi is 0.95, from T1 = 9.96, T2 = 9.01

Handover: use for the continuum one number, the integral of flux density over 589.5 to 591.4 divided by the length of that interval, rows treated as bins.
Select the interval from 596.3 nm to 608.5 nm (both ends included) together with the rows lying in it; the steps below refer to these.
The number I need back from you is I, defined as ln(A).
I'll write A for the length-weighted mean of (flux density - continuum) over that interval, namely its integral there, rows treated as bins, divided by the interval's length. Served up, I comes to -0.53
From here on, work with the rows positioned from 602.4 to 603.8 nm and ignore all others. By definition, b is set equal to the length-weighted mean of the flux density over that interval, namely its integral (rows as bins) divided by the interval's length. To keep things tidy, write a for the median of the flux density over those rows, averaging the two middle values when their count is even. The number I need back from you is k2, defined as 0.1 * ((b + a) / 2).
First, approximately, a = 9.36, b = 9.17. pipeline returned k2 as 0.93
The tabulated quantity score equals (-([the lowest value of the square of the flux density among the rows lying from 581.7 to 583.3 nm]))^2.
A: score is 4117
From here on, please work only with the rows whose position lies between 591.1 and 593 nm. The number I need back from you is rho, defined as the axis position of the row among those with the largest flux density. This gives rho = 591.537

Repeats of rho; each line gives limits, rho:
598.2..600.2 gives 599.490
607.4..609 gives 608.670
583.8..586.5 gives 584.497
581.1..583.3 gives 582.615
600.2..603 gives 602.812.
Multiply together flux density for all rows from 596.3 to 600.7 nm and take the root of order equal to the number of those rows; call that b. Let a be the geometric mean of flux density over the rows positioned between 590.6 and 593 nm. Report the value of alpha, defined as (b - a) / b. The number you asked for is 0.04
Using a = 8.8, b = 9.15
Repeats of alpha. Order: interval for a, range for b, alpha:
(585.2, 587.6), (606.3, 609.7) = 0.01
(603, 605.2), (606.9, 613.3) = -0.03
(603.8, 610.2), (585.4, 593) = -0.06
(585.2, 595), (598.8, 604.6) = 0.06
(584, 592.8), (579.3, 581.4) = 0.09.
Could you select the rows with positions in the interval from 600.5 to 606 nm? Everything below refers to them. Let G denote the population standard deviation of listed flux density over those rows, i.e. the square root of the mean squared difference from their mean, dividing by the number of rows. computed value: 0.69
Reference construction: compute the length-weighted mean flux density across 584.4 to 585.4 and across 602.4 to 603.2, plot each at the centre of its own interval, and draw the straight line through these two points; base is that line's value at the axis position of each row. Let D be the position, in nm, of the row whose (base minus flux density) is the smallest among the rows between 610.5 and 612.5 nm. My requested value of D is 611.761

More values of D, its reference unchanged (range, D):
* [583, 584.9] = 584.497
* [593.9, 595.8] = 593.994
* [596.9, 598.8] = 597.561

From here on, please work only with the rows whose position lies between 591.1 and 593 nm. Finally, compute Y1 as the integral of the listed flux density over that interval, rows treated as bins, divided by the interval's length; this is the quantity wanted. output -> 8.7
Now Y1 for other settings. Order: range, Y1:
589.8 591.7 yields 8.6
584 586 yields 8.8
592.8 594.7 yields 9.2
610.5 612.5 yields 8.8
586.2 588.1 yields 8.6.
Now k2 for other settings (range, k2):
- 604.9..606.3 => 0.89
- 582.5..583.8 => 0.98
